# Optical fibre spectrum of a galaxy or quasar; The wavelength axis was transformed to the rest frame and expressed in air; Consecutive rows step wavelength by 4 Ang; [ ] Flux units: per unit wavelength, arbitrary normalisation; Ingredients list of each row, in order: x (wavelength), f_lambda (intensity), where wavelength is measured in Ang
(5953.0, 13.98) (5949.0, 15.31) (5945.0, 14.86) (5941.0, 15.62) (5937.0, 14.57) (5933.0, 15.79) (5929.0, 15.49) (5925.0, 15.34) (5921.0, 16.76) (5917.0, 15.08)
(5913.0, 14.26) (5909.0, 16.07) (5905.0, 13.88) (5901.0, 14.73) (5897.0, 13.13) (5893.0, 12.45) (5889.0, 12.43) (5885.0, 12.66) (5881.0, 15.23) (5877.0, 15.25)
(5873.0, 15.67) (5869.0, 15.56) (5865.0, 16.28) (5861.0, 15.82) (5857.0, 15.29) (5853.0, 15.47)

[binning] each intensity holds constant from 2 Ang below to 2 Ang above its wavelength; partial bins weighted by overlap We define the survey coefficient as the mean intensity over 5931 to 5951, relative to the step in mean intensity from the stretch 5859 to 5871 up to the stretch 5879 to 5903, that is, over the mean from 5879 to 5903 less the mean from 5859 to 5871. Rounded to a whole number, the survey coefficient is -6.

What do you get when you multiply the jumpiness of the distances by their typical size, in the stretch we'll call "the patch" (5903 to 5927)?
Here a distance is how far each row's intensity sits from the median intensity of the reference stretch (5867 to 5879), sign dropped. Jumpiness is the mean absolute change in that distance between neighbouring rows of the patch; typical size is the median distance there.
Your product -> 0.8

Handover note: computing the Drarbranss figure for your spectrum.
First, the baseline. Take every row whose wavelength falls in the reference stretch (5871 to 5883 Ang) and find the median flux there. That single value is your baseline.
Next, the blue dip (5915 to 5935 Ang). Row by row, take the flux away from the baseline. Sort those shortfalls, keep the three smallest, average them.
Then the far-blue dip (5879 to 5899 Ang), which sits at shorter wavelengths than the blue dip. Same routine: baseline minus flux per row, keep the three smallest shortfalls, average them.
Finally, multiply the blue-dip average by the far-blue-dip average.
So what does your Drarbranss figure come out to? -1.2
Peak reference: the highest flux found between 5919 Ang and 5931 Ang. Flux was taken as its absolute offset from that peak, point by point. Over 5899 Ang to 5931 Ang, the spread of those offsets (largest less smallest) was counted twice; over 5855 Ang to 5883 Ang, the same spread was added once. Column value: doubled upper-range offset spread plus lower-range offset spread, 6.8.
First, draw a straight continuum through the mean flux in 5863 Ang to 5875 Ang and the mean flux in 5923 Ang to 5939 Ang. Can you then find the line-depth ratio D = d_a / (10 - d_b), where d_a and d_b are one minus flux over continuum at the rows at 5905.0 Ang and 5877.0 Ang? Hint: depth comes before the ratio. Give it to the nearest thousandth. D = 0.011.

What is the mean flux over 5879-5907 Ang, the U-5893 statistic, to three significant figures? 13.5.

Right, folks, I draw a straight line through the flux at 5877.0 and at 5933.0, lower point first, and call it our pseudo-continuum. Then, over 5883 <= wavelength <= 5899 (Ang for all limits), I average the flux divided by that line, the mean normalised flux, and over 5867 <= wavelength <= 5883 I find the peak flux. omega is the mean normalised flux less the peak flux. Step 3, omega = -14.8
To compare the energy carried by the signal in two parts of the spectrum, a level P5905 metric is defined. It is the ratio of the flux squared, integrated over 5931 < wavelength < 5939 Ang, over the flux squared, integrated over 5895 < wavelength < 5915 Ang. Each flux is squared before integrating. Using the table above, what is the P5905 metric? 0.44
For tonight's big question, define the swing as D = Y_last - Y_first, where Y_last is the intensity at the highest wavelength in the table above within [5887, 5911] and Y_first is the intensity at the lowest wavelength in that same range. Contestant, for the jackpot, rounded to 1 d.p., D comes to 3.6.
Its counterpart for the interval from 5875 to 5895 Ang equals -2.8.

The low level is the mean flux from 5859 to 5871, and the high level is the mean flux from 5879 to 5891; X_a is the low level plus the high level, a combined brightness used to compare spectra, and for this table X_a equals 29.3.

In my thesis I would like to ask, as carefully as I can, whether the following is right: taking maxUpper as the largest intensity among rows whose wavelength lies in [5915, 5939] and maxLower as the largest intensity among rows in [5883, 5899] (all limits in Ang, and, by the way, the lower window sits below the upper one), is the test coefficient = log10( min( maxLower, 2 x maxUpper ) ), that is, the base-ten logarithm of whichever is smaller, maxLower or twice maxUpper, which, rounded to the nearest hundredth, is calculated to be 1.12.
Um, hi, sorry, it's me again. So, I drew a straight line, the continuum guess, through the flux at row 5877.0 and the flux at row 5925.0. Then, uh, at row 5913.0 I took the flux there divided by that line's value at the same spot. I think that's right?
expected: 0.93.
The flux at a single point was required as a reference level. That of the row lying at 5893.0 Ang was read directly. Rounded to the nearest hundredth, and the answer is 12.45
